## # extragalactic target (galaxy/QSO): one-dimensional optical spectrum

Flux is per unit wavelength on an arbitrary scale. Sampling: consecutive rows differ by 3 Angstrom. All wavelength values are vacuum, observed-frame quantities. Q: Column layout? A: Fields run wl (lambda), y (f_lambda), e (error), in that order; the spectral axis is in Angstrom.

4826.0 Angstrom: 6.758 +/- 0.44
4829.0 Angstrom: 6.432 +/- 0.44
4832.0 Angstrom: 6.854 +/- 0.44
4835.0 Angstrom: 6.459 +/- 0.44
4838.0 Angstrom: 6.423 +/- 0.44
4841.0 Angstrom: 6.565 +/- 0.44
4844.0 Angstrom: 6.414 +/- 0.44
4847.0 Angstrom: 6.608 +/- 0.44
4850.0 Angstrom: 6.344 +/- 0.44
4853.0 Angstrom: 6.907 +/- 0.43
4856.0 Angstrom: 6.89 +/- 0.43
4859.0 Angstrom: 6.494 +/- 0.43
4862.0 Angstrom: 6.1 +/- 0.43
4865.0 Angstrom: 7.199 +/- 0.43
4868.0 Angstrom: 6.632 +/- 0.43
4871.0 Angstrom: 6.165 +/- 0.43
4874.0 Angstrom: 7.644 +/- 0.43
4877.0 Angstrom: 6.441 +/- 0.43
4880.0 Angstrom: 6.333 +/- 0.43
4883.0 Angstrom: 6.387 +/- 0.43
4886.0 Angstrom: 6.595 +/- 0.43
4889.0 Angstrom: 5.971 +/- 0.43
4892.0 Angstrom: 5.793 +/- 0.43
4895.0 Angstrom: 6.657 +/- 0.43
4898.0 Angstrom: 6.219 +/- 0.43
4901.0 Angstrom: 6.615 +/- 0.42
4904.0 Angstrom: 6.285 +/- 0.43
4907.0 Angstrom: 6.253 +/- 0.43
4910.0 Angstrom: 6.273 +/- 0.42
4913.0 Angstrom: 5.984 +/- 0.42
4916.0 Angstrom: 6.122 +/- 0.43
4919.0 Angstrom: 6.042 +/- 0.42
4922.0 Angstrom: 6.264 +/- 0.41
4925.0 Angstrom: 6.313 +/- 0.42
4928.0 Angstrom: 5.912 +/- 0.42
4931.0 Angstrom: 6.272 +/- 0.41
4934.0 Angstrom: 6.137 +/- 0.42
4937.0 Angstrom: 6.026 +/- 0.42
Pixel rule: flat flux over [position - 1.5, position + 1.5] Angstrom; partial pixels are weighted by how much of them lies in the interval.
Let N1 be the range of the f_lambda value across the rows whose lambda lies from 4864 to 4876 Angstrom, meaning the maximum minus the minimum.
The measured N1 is 1.48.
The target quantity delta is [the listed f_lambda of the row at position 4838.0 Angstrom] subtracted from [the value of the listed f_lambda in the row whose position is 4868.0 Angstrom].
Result 0.2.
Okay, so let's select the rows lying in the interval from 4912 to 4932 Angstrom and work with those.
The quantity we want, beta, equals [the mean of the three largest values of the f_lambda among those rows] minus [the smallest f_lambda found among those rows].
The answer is 0.4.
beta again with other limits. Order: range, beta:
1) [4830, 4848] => 0.3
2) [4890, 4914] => 0.7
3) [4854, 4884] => 1.1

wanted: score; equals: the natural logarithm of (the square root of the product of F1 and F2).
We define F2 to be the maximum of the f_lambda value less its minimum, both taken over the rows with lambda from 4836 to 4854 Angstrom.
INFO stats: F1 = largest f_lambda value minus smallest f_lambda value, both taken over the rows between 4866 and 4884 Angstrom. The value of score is -0.09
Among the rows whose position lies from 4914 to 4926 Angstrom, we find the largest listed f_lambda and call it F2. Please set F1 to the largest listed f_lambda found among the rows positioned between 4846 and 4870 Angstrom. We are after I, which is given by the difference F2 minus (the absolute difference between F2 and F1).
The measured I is 5.4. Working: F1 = 7.199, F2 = 6.313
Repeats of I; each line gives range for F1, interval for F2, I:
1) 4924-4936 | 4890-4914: 6.3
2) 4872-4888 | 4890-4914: 5.7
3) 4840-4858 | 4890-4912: 6.4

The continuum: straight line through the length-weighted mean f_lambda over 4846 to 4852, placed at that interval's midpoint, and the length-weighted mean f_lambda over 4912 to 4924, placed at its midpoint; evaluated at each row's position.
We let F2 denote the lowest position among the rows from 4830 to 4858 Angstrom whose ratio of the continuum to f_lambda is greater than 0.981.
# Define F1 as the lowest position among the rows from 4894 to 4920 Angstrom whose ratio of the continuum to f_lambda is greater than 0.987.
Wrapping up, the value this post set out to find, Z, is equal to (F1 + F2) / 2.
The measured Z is 4866.5 Angstrom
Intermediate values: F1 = 4898.0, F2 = 4835.0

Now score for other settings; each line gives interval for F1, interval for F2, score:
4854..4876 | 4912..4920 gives -0.77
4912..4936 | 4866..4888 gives -0.26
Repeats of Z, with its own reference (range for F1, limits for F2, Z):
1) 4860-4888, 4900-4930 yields 4883.0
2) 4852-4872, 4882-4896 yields 4871.0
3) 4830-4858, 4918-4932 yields 4877.0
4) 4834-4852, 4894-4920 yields 4866.5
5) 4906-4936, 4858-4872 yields 4883.0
